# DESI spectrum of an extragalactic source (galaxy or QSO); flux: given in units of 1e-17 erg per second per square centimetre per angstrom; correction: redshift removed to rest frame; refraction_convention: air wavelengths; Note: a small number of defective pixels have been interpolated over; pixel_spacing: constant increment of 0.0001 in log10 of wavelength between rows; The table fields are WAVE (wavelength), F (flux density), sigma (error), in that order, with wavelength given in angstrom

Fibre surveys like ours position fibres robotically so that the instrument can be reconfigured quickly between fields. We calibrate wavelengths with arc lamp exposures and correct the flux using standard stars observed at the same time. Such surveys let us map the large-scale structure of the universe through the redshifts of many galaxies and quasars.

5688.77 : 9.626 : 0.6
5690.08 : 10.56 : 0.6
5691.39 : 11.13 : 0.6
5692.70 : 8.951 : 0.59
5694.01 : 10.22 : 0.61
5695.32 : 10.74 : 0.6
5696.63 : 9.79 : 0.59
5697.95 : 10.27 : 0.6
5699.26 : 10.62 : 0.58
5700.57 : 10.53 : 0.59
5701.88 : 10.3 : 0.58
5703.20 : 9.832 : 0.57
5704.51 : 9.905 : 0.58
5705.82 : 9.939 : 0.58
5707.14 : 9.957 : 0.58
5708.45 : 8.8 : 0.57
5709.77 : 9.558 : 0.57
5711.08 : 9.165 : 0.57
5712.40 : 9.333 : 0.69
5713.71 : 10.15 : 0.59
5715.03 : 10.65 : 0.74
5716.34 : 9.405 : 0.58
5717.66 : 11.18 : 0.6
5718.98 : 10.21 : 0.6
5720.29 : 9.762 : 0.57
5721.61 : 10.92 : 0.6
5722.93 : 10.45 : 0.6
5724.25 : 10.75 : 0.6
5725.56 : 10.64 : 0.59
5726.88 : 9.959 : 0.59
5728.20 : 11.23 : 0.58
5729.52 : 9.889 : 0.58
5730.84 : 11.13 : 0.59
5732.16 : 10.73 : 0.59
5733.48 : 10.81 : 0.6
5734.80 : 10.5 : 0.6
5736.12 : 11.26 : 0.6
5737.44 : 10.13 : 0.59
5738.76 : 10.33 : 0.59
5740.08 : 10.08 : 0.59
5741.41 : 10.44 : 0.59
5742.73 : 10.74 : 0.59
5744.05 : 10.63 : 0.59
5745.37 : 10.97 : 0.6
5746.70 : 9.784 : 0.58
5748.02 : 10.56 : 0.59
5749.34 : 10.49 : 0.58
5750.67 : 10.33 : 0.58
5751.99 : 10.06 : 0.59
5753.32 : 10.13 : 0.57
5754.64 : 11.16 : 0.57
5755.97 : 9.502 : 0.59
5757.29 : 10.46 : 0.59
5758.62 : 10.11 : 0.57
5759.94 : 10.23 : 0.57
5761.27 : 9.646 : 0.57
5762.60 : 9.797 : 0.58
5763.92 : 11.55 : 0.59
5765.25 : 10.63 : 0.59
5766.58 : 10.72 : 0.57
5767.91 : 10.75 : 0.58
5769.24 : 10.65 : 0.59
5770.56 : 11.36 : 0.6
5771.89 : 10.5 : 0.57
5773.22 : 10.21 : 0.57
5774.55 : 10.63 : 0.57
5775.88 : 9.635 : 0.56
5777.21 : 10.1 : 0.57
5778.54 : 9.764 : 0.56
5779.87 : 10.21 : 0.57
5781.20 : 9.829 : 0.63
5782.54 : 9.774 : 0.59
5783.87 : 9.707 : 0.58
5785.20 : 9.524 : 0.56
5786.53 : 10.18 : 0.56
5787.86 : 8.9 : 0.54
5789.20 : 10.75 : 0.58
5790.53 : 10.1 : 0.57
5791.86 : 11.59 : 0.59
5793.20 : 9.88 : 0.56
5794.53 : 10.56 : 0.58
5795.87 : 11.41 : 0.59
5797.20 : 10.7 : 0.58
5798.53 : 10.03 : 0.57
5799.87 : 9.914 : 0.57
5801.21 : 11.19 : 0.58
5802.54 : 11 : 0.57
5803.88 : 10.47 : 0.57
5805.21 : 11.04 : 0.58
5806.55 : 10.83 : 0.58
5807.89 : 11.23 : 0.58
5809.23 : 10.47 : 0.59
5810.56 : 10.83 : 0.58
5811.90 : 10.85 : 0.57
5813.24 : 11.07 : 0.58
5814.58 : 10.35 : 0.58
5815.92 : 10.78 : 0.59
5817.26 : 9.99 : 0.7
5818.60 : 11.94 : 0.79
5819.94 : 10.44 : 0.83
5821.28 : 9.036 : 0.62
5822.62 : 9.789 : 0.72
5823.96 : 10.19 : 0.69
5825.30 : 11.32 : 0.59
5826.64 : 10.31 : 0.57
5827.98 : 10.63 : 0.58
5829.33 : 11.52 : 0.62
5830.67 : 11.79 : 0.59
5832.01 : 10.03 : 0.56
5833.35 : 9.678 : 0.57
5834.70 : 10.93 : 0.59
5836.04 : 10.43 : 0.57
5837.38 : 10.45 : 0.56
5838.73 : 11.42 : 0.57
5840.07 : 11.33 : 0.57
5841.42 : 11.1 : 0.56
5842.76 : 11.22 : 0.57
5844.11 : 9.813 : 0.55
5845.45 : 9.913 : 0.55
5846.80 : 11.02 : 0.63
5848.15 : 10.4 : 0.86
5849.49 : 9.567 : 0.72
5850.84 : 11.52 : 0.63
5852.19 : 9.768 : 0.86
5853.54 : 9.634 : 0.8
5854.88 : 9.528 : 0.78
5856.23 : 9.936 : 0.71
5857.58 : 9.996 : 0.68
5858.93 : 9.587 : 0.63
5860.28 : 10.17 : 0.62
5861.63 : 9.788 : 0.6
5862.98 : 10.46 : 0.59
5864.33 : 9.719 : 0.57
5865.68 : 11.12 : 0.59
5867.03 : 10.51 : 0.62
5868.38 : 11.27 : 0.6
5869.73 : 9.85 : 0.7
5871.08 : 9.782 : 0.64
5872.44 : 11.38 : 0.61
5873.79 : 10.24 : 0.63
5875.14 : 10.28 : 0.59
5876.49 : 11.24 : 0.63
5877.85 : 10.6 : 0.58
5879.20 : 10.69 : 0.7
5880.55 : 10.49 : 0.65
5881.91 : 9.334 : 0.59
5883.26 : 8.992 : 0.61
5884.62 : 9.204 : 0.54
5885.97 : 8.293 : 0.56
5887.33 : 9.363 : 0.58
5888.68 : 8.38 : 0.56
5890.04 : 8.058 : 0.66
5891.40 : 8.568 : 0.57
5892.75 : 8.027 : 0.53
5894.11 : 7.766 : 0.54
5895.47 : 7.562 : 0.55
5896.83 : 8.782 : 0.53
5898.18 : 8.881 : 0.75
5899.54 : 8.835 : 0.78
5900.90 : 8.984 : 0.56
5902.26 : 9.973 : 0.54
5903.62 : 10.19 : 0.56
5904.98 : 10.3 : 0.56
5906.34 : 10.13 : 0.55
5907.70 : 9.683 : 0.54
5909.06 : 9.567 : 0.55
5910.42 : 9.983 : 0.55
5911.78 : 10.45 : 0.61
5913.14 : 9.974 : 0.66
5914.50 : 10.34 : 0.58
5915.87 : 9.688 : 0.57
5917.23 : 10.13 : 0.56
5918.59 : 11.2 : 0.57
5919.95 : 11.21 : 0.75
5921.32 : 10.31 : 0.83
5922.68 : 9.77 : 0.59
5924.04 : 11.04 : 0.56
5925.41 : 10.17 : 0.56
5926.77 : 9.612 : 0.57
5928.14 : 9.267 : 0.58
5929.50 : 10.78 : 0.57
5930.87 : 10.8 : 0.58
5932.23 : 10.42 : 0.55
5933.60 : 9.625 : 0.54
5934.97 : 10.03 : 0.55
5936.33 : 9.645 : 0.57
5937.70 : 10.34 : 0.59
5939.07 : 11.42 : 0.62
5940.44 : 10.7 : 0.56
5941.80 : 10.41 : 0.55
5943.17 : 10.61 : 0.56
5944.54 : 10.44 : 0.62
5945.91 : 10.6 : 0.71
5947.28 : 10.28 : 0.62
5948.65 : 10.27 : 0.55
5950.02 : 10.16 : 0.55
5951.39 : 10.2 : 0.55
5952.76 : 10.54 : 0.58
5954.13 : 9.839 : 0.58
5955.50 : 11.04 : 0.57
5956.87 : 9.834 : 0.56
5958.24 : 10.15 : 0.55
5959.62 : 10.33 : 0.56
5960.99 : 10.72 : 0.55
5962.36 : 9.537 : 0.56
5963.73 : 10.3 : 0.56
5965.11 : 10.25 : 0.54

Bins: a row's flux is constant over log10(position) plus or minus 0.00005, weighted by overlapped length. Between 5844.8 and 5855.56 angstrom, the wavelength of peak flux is 5850.84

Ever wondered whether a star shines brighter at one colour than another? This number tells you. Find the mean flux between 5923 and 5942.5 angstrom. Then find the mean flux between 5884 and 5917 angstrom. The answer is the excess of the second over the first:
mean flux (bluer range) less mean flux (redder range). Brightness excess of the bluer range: -1.1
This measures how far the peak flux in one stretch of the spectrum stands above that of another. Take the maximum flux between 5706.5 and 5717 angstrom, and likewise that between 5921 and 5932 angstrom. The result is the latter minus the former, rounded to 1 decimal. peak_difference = 0.4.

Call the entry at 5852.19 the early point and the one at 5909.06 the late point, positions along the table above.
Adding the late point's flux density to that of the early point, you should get 19.3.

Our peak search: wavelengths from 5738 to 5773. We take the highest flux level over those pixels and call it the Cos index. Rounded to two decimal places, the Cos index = 11.55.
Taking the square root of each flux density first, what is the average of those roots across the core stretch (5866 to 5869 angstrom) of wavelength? 3.30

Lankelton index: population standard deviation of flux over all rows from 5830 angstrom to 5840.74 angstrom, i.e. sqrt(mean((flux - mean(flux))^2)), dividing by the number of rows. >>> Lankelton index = 0.69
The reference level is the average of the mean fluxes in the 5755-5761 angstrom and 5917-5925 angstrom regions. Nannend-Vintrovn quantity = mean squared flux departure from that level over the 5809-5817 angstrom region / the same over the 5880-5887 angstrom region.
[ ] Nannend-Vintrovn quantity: 0.12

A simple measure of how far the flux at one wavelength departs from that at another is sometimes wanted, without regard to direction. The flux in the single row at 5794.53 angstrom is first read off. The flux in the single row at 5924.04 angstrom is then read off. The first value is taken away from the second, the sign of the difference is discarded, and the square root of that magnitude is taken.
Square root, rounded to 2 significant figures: 0.69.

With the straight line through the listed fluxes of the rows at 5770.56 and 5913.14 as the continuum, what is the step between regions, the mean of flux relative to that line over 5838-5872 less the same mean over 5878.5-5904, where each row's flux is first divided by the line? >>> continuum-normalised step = 0.10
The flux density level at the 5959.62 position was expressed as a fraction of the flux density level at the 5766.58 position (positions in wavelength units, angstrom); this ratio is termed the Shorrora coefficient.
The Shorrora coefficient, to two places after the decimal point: 0.96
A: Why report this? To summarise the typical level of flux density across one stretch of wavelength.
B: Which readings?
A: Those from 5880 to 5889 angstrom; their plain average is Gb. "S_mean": 9.2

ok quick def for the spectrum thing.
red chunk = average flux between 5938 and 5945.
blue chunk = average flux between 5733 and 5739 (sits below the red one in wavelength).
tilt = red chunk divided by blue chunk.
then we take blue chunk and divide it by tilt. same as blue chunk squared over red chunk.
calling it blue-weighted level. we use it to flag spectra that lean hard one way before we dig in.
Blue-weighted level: 10.5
